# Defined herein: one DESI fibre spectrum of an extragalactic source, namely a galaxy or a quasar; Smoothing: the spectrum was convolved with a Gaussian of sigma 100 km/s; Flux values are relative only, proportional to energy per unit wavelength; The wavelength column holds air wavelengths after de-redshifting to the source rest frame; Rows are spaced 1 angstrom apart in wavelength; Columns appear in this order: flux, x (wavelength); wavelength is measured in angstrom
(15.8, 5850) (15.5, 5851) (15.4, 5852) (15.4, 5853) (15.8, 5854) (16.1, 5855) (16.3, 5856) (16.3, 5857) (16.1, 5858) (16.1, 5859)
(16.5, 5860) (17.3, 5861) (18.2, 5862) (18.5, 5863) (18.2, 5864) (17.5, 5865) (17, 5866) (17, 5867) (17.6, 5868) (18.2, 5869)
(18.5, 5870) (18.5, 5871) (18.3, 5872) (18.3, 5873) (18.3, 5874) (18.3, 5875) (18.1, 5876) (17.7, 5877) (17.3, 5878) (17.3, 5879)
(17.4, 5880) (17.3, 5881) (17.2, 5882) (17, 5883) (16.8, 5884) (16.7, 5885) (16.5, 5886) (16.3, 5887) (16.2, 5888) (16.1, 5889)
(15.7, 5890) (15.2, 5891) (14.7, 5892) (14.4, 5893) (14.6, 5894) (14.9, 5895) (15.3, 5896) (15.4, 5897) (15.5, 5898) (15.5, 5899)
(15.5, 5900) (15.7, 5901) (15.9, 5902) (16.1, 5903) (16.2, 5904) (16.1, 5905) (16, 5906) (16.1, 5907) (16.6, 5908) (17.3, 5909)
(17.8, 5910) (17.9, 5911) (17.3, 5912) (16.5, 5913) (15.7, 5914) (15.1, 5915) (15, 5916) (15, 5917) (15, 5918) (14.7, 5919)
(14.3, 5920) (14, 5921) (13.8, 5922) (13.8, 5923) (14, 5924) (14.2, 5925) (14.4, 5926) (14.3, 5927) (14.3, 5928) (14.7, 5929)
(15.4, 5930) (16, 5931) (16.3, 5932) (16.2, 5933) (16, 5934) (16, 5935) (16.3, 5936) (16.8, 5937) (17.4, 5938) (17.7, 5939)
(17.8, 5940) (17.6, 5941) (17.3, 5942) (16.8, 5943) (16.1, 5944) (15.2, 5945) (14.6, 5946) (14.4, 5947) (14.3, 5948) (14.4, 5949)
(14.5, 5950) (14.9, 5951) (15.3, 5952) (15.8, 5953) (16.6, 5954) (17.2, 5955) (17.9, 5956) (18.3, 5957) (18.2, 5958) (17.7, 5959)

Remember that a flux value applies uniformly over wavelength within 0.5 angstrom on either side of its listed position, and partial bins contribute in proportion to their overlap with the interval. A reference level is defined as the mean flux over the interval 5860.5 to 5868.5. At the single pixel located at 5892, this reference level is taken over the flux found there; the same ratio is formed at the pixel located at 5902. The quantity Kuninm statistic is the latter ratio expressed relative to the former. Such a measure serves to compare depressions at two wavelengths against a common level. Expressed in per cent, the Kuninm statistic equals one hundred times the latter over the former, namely 92.5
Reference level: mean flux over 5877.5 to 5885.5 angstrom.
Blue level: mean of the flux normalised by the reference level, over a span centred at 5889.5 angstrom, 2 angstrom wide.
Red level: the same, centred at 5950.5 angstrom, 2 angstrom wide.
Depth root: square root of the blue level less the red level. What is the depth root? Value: 0.26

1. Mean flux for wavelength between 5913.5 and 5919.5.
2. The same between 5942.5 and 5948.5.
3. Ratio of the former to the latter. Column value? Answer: 0.99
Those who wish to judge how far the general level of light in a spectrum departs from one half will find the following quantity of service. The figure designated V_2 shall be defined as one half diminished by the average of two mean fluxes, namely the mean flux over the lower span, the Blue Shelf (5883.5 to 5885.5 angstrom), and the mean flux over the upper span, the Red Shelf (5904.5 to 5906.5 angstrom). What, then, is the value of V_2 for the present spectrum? -15.9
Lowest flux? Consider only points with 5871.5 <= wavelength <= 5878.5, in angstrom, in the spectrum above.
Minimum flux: 17.3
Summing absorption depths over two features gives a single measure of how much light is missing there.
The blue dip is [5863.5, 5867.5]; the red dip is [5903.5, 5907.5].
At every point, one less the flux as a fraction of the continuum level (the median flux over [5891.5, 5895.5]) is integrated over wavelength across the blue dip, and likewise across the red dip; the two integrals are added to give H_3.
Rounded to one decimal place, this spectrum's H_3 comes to -1.2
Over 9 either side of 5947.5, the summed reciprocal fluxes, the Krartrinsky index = 1.13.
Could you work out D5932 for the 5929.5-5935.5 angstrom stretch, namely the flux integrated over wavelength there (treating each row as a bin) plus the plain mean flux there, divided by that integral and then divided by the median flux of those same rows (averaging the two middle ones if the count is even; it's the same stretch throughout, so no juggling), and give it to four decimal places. 0.0729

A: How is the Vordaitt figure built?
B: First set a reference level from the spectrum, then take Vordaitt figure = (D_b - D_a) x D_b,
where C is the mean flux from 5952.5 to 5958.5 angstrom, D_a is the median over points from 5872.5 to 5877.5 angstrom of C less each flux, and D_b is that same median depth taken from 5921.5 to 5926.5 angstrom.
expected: 14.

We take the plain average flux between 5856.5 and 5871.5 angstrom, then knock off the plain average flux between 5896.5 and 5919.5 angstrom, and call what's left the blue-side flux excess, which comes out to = 1.4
